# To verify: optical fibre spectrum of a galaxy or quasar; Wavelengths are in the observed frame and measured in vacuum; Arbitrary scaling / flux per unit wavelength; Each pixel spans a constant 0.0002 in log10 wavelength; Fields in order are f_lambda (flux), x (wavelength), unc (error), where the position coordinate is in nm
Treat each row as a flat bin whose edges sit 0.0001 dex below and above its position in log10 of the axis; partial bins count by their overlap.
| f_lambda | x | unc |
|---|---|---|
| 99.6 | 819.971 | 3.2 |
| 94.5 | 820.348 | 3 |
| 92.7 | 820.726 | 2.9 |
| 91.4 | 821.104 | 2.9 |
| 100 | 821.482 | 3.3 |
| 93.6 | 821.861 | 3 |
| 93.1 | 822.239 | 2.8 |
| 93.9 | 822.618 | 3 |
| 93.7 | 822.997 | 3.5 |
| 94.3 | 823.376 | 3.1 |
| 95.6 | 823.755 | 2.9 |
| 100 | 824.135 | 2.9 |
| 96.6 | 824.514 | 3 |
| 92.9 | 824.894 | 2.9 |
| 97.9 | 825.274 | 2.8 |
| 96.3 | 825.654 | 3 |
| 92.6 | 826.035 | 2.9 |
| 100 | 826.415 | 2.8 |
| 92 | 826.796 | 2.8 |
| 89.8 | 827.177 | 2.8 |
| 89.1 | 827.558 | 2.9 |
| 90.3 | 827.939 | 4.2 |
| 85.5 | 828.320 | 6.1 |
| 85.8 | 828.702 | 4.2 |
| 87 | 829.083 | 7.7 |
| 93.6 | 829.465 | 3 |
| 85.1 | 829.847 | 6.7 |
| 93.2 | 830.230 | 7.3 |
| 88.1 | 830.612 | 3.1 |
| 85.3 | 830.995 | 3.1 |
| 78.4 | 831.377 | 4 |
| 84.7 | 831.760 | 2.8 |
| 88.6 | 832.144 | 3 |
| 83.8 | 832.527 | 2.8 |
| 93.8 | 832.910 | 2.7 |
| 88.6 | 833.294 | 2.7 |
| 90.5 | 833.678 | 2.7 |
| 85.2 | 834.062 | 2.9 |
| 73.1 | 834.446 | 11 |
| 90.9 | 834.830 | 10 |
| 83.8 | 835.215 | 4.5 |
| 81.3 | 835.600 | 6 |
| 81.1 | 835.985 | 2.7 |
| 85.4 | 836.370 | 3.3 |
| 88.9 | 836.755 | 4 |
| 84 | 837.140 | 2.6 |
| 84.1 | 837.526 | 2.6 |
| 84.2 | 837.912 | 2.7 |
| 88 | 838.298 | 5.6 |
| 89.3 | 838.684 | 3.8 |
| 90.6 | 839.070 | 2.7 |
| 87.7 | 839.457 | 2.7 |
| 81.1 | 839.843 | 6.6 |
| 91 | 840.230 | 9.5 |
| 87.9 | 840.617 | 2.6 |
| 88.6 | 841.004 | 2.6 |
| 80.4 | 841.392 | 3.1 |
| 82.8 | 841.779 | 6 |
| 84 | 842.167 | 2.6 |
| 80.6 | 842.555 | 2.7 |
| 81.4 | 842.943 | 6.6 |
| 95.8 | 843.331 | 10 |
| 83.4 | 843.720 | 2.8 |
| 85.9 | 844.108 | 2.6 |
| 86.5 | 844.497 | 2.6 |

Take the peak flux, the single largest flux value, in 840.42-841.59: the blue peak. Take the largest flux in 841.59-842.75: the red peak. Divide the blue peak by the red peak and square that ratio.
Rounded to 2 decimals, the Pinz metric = 1.11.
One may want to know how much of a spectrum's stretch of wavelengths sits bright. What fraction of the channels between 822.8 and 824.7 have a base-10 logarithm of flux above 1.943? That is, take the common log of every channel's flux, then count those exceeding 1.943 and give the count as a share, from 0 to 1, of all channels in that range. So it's 1.0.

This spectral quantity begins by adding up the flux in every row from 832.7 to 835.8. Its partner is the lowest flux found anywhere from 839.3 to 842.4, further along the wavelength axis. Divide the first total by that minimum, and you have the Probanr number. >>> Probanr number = 8.5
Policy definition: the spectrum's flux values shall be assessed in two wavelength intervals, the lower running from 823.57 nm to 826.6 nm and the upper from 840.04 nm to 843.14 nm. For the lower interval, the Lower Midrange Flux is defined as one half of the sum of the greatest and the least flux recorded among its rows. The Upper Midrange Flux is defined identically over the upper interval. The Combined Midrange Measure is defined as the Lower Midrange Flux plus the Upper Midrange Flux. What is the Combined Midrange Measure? 182.0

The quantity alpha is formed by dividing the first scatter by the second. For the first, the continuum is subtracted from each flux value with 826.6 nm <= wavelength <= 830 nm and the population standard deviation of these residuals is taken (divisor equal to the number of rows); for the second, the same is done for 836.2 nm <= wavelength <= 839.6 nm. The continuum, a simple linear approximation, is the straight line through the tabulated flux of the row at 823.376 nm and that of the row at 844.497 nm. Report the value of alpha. 1.1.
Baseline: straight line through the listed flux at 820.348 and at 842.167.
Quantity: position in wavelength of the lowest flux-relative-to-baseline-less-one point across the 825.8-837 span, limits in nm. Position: 834.446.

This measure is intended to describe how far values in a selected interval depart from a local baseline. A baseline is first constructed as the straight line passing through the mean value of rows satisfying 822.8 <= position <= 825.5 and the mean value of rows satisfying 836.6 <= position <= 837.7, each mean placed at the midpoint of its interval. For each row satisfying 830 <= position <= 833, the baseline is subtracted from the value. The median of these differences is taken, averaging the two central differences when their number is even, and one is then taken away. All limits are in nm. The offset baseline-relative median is -4.9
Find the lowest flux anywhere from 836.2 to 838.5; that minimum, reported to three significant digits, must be 84.0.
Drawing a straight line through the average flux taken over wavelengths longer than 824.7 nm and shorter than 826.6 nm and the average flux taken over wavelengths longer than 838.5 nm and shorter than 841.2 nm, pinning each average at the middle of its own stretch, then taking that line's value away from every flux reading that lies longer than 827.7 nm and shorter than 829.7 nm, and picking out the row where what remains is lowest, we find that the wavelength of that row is 828.320 nm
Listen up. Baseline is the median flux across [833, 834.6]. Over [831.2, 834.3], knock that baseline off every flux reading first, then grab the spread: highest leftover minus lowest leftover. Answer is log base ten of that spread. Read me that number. 1.19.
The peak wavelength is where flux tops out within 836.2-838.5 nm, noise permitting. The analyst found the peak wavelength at 836.755 nm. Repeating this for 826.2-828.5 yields 826.415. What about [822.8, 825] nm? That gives 824.135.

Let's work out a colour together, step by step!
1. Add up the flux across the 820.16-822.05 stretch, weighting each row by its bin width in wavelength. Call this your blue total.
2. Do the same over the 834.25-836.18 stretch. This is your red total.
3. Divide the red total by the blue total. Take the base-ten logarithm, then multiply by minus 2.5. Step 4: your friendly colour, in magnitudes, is 0.13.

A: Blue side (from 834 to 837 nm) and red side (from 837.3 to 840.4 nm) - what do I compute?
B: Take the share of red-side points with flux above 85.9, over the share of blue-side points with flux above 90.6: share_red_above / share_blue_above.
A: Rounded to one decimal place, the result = 5.0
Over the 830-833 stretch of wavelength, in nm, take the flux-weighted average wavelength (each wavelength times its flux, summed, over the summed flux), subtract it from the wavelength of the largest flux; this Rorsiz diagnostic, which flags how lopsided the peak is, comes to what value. 1.34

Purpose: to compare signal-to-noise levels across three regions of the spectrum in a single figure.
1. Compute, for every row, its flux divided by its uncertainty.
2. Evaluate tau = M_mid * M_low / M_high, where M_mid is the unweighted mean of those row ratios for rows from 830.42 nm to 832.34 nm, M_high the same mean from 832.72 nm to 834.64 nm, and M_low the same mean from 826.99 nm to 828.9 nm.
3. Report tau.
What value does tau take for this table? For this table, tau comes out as 23.4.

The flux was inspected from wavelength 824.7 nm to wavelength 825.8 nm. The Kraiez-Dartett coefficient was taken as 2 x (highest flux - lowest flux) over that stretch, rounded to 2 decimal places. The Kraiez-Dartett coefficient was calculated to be 10.00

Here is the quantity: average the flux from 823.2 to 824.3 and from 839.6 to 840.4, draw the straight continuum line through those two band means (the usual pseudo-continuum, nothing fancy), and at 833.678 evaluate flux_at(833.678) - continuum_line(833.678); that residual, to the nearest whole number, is 0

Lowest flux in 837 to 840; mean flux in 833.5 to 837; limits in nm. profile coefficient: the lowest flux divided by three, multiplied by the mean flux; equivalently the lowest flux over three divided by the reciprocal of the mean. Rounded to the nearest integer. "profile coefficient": 2283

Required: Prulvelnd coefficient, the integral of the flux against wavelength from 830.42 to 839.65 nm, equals 792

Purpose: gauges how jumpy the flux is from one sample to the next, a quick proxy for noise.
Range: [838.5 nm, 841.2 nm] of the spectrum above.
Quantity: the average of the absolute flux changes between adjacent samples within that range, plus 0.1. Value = 4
